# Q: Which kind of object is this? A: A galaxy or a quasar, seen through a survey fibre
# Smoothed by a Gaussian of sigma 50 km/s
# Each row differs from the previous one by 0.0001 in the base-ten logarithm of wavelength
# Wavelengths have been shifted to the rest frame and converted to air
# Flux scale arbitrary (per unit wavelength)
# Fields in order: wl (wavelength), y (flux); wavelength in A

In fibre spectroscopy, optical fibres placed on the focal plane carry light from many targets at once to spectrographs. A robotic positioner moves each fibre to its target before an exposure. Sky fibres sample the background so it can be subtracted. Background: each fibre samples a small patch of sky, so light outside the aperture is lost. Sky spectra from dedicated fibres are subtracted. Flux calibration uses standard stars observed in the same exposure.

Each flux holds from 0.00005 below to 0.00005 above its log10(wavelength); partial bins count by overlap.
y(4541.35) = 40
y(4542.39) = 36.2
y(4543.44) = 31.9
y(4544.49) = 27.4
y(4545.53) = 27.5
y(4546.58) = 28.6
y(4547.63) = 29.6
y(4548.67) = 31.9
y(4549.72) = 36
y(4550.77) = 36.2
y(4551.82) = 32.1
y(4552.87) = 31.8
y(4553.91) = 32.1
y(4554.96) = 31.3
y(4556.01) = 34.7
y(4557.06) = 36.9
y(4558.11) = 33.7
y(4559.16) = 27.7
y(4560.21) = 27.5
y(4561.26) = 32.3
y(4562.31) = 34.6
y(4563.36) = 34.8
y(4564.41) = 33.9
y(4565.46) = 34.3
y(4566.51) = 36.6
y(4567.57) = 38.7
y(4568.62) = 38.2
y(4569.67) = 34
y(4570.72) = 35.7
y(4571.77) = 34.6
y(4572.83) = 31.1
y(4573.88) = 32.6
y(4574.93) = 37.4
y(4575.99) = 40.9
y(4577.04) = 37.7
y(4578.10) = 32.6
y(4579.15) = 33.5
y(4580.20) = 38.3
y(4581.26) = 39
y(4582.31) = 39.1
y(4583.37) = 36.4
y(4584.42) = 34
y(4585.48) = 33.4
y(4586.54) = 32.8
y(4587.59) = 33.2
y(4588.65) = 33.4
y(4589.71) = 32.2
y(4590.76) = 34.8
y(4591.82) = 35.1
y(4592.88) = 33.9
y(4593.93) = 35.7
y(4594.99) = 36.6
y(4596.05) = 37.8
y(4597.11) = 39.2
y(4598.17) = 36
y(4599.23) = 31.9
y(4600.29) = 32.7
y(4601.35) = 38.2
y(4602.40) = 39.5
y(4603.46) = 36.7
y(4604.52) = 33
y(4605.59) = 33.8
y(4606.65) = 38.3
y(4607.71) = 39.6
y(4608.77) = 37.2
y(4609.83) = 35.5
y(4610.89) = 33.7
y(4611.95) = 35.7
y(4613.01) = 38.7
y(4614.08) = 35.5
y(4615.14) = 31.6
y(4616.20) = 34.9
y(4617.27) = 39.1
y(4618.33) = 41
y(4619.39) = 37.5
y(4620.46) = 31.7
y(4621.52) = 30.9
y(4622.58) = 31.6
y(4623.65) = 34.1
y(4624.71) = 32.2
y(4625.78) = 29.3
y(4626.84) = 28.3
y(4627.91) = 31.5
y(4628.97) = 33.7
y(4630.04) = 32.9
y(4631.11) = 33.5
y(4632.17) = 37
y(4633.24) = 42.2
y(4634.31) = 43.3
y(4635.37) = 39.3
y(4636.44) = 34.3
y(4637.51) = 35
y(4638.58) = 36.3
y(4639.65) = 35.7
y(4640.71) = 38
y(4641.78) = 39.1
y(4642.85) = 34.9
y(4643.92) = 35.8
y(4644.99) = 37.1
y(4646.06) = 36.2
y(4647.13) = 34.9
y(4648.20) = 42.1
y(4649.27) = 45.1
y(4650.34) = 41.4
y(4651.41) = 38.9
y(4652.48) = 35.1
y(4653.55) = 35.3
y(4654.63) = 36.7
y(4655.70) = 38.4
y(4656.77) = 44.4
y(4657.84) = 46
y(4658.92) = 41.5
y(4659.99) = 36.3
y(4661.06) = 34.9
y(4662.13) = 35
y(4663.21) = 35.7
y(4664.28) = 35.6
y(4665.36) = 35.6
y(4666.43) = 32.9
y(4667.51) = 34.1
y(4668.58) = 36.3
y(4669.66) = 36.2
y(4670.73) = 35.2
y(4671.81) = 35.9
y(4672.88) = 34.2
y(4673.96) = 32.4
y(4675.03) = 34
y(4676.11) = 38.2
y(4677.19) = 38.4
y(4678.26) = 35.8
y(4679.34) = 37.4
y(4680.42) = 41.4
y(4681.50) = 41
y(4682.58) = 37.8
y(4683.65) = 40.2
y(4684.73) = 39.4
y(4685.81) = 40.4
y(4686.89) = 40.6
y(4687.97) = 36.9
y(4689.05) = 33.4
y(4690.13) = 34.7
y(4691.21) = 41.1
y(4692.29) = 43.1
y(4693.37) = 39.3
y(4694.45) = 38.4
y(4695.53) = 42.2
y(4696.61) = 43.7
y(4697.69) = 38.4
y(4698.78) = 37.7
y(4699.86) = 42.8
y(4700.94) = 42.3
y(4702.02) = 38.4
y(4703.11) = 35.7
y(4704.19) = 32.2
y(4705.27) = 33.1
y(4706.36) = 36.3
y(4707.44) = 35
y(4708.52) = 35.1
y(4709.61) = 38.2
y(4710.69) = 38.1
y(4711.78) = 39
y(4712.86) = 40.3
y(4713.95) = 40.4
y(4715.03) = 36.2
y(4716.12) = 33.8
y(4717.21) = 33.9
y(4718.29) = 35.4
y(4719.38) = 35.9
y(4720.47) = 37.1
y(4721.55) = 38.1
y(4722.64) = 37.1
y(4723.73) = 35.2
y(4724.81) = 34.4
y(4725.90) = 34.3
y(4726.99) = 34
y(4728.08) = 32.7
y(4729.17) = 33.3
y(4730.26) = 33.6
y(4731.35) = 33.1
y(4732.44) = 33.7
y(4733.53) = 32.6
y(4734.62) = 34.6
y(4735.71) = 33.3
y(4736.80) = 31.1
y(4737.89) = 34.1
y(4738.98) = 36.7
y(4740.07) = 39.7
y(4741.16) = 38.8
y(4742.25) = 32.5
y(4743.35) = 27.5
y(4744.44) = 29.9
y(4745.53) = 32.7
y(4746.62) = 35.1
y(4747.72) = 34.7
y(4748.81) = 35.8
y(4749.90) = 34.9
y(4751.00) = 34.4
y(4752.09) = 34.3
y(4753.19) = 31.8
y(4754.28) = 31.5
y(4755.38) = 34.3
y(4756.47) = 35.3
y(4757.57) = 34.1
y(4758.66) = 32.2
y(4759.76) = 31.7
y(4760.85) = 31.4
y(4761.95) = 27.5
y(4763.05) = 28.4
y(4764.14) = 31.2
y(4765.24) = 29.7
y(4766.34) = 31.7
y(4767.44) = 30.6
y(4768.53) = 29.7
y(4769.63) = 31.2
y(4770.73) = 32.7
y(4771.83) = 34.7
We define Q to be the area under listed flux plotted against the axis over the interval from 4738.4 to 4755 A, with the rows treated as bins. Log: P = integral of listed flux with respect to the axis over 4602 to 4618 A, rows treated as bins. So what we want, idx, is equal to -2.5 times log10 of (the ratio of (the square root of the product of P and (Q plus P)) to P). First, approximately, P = 579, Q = 565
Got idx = -0.369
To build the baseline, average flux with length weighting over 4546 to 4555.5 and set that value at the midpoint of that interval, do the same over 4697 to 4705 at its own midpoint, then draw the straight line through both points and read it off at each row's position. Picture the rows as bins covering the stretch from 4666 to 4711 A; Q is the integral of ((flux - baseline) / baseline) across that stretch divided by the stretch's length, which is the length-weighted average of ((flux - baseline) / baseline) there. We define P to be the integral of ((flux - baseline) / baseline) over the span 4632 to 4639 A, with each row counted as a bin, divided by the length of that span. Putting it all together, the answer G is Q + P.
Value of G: 0.076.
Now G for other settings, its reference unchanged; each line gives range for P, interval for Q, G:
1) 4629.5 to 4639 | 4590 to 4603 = 0.102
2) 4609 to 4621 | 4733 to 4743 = -0.090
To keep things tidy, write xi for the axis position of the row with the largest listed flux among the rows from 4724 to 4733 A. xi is 4724.81 A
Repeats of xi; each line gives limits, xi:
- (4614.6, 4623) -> 4618.33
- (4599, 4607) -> 4602.40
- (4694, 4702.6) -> 4696.61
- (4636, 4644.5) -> 4641.78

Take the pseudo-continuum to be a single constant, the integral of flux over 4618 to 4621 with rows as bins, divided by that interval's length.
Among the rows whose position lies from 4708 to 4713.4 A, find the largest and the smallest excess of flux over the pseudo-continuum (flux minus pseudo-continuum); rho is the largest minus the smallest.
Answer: 5.2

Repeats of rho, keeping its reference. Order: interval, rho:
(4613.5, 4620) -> 9.4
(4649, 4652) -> 6.2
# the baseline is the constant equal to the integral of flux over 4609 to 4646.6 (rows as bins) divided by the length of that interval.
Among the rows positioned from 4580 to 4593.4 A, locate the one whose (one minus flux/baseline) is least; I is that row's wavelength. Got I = 4582.31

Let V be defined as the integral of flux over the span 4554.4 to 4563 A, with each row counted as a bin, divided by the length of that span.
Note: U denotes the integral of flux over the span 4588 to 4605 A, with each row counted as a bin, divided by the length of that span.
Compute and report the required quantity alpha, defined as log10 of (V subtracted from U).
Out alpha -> 0.48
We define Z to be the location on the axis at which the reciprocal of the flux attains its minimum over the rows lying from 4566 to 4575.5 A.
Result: 4567.57 A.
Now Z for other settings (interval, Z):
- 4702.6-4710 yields 4709.61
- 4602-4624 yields 4618.33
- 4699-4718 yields 4699.86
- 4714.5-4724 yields 4721.55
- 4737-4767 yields 4740.07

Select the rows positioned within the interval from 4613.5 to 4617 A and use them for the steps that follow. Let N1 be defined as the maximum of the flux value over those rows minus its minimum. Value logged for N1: 3.9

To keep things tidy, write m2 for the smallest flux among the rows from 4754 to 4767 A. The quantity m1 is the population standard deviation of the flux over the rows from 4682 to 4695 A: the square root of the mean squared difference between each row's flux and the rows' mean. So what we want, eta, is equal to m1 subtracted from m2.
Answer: 24.9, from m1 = 2.6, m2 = 27.5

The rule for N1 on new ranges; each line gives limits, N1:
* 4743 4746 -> 5.2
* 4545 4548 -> 2.1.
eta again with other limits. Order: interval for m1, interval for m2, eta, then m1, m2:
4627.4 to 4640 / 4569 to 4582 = 27.6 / 3.5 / 31.1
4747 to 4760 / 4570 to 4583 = 29.6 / 1.5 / 31.1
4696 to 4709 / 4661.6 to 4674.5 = 28.8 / 3.6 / 32.4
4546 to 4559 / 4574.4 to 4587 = 30.1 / 2.5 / 32.6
